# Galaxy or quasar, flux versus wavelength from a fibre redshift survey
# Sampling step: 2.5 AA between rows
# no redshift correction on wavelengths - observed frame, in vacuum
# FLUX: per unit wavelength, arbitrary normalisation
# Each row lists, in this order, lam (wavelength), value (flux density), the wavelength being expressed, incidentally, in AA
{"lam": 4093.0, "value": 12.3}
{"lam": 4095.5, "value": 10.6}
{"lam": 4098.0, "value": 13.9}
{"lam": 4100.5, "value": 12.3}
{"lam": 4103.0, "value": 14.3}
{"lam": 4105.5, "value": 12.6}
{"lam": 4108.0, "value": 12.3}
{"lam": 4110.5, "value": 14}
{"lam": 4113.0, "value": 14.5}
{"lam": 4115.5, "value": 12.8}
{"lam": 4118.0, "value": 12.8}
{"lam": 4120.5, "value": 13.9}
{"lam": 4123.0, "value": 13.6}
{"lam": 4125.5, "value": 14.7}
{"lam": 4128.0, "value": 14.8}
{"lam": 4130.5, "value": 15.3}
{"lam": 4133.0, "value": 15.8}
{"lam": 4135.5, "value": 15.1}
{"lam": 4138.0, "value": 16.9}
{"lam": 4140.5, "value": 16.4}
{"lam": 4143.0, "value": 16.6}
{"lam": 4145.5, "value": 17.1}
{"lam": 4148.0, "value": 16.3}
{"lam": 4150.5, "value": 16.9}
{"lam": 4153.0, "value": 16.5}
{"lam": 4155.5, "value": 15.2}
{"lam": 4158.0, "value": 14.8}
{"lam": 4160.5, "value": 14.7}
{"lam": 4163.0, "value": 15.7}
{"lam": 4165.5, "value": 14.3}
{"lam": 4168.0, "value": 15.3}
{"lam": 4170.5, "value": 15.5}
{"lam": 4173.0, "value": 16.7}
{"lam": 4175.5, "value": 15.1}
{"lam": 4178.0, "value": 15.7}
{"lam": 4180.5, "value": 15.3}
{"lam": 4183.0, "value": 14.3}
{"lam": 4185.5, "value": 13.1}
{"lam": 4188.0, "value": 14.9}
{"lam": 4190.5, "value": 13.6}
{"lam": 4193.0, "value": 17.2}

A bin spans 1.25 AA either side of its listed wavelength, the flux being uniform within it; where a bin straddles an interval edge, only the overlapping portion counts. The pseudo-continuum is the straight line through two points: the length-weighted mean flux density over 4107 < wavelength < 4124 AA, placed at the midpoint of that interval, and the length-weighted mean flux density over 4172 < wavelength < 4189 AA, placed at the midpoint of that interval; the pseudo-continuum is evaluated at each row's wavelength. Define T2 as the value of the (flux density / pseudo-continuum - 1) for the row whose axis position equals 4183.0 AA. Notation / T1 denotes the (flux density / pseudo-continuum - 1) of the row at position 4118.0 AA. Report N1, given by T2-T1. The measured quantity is 0.001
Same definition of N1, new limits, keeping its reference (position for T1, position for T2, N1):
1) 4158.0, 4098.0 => 0.044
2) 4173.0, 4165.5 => -0.150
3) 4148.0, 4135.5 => -0.061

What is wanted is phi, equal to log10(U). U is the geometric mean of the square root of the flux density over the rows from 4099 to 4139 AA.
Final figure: 0.574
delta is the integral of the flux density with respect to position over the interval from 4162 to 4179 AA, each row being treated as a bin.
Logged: 263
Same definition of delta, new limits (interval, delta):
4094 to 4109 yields 190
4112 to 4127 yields 206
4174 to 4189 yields 221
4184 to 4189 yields 70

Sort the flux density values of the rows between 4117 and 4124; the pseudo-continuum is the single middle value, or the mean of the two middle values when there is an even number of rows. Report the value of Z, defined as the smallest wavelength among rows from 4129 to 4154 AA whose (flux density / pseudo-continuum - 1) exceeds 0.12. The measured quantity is 4130.5 AA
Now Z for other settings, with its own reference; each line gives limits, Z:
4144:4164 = 4145.5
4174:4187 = 4178.0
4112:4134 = 4130.5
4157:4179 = 4163.0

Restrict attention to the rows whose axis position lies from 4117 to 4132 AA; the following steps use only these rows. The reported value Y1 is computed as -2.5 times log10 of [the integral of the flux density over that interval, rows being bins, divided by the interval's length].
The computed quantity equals -2.88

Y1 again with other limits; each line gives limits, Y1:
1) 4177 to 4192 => -2.90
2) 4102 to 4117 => -2.82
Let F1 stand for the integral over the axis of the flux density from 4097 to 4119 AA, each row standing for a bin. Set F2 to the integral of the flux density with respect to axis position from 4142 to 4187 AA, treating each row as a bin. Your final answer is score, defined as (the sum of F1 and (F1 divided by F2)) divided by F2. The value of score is 0.42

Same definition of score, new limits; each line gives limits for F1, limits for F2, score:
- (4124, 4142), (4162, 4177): 1.21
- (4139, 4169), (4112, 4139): 1.21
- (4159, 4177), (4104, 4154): 0.37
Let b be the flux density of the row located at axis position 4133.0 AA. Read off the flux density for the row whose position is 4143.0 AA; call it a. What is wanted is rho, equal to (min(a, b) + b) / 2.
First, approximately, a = 16.6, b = 15.8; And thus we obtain 15.8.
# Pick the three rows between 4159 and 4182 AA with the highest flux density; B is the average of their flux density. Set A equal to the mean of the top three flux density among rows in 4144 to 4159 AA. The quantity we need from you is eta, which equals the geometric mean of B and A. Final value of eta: 16.4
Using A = 16.8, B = 16.0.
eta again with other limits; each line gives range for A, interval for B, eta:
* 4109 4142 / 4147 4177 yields 16.5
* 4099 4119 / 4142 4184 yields 15.5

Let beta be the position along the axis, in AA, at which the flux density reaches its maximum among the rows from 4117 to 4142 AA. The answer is 4138.0 AA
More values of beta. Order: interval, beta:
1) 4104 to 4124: 4113.0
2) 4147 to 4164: 4150.5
